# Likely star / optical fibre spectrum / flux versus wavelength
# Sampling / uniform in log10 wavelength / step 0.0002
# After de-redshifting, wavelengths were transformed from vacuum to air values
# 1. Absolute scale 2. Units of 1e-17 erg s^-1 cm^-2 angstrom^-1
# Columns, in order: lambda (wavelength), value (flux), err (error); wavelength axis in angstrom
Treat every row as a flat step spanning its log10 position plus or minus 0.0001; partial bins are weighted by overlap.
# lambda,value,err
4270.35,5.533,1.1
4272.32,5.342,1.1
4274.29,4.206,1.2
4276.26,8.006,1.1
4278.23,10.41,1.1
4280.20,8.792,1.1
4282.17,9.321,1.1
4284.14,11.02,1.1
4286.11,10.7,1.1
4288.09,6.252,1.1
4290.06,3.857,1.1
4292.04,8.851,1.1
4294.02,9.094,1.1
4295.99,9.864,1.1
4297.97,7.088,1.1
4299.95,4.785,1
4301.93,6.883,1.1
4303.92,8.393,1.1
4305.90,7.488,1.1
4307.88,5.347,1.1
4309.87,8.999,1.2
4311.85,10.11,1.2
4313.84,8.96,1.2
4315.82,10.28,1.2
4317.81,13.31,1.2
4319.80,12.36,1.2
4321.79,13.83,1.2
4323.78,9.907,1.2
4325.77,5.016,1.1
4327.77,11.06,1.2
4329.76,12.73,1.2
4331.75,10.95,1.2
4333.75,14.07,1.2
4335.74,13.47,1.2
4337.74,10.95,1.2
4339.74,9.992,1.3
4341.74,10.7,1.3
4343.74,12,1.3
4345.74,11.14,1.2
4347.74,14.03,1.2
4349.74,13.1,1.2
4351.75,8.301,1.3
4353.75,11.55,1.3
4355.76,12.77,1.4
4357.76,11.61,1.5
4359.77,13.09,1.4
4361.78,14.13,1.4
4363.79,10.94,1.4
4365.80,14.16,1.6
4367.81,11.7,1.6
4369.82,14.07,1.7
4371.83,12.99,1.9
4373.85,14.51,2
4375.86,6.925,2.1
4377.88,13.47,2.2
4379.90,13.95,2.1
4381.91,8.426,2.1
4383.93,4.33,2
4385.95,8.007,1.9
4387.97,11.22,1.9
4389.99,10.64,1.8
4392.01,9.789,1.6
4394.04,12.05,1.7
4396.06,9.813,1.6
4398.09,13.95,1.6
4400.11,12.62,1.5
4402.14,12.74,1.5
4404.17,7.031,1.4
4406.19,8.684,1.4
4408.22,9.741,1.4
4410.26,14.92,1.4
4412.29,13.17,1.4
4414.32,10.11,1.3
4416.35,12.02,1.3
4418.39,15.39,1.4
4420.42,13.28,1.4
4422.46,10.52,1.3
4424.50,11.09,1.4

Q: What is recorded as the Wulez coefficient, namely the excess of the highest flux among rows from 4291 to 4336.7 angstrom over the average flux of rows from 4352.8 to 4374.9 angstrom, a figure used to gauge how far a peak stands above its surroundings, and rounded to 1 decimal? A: 1.2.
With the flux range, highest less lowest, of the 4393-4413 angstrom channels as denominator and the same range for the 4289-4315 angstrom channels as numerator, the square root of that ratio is 0.9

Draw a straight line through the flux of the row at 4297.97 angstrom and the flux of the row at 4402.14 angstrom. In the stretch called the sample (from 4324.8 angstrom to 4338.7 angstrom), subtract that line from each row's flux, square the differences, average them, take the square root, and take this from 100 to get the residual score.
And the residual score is 96.5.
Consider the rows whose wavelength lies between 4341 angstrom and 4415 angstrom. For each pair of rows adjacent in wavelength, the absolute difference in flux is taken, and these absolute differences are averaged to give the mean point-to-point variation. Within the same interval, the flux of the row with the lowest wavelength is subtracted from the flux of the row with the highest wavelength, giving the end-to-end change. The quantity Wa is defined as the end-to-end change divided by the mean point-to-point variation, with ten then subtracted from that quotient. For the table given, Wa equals -10.2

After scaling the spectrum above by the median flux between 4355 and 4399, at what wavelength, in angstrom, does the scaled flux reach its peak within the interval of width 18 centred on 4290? 4284.14 angstrom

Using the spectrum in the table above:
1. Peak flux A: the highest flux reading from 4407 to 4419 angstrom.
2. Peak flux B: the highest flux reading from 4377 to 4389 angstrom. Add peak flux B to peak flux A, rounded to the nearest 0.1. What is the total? 29.3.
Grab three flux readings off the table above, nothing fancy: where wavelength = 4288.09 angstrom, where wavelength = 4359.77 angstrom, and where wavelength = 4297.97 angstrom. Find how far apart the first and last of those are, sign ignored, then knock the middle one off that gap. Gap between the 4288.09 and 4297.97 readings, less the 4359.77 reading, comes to -12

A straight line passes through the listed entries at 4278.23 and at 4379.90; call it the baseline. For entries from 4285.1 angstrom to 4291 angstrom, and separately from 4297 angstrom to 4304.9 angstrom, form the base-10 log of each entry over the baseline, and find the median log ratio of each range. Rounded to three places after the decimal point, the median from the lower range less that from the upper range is -0.032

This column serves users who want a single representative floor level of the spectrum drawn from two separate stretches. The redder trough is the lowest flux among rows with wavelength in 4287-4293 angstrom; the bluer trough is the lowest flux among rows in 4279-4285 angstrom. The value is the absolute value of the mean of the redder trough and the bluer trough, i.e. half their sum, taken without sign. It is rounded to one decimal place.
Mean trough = 6.3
